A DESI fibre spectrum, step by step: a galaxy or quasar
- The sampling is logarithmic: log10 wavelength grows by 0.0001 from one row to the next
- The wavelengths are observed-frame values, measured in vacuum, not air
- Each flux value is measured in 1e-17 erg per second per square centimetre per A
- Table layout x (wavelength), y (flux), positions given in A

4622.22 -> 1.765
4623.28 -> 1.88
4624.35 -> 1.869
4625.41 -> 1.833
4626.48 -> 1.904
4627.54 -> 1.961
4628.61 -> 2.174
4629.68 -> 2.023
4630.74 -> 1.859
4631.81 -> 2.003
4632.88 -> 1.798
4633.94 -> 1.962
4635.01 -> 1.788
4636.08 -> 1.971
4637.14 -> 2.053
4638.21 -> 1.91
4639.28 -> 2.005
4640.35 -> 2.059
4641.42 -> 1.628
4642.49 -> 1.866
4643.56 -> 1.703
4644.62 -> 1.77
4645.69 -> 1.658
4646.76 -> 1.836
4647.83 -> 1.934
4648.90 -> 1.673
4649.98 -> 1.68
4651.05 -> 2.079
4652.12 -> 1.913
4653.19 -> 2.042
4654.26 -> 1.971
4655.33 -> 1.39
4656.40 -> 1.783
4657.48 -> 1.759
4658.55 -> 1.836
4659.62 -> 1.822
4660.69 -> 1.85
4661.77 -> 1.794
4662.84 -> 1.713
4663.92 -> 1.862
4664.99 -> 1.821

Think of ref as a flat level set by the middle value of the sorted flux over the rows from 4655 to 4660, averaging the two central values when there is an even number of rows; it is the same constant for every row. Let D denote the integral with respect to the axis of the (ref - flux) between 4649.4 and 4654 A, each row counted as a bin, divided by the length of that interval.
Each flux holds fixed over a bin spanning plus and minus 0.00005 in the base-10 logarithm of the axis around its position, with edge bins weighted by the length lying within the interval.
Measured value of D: -0.15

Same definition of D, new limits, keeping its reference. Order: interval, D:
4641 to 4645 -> 0.04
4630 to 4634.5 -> -0.13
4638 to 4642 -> -0.12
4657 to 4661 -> -0.03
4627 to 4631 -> -0.23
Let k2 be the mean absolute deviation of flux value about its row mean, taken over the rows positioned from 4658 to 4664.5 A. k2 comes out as 0.04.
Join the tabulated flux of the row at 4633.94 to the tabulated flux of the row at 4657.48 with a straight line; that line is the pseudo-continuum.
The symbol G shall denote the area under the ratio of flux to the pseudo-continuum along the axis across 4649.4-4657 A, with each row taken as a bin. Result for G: 7.76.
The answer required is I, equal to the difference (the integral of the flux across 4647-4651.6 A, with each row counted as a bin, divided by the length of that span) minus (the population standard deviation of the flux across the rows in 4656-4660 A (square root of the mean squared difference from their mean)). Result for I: 1.81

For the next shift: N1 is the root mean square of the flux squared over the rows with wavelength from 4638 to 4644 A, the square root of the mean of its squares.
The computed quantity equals 3.5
